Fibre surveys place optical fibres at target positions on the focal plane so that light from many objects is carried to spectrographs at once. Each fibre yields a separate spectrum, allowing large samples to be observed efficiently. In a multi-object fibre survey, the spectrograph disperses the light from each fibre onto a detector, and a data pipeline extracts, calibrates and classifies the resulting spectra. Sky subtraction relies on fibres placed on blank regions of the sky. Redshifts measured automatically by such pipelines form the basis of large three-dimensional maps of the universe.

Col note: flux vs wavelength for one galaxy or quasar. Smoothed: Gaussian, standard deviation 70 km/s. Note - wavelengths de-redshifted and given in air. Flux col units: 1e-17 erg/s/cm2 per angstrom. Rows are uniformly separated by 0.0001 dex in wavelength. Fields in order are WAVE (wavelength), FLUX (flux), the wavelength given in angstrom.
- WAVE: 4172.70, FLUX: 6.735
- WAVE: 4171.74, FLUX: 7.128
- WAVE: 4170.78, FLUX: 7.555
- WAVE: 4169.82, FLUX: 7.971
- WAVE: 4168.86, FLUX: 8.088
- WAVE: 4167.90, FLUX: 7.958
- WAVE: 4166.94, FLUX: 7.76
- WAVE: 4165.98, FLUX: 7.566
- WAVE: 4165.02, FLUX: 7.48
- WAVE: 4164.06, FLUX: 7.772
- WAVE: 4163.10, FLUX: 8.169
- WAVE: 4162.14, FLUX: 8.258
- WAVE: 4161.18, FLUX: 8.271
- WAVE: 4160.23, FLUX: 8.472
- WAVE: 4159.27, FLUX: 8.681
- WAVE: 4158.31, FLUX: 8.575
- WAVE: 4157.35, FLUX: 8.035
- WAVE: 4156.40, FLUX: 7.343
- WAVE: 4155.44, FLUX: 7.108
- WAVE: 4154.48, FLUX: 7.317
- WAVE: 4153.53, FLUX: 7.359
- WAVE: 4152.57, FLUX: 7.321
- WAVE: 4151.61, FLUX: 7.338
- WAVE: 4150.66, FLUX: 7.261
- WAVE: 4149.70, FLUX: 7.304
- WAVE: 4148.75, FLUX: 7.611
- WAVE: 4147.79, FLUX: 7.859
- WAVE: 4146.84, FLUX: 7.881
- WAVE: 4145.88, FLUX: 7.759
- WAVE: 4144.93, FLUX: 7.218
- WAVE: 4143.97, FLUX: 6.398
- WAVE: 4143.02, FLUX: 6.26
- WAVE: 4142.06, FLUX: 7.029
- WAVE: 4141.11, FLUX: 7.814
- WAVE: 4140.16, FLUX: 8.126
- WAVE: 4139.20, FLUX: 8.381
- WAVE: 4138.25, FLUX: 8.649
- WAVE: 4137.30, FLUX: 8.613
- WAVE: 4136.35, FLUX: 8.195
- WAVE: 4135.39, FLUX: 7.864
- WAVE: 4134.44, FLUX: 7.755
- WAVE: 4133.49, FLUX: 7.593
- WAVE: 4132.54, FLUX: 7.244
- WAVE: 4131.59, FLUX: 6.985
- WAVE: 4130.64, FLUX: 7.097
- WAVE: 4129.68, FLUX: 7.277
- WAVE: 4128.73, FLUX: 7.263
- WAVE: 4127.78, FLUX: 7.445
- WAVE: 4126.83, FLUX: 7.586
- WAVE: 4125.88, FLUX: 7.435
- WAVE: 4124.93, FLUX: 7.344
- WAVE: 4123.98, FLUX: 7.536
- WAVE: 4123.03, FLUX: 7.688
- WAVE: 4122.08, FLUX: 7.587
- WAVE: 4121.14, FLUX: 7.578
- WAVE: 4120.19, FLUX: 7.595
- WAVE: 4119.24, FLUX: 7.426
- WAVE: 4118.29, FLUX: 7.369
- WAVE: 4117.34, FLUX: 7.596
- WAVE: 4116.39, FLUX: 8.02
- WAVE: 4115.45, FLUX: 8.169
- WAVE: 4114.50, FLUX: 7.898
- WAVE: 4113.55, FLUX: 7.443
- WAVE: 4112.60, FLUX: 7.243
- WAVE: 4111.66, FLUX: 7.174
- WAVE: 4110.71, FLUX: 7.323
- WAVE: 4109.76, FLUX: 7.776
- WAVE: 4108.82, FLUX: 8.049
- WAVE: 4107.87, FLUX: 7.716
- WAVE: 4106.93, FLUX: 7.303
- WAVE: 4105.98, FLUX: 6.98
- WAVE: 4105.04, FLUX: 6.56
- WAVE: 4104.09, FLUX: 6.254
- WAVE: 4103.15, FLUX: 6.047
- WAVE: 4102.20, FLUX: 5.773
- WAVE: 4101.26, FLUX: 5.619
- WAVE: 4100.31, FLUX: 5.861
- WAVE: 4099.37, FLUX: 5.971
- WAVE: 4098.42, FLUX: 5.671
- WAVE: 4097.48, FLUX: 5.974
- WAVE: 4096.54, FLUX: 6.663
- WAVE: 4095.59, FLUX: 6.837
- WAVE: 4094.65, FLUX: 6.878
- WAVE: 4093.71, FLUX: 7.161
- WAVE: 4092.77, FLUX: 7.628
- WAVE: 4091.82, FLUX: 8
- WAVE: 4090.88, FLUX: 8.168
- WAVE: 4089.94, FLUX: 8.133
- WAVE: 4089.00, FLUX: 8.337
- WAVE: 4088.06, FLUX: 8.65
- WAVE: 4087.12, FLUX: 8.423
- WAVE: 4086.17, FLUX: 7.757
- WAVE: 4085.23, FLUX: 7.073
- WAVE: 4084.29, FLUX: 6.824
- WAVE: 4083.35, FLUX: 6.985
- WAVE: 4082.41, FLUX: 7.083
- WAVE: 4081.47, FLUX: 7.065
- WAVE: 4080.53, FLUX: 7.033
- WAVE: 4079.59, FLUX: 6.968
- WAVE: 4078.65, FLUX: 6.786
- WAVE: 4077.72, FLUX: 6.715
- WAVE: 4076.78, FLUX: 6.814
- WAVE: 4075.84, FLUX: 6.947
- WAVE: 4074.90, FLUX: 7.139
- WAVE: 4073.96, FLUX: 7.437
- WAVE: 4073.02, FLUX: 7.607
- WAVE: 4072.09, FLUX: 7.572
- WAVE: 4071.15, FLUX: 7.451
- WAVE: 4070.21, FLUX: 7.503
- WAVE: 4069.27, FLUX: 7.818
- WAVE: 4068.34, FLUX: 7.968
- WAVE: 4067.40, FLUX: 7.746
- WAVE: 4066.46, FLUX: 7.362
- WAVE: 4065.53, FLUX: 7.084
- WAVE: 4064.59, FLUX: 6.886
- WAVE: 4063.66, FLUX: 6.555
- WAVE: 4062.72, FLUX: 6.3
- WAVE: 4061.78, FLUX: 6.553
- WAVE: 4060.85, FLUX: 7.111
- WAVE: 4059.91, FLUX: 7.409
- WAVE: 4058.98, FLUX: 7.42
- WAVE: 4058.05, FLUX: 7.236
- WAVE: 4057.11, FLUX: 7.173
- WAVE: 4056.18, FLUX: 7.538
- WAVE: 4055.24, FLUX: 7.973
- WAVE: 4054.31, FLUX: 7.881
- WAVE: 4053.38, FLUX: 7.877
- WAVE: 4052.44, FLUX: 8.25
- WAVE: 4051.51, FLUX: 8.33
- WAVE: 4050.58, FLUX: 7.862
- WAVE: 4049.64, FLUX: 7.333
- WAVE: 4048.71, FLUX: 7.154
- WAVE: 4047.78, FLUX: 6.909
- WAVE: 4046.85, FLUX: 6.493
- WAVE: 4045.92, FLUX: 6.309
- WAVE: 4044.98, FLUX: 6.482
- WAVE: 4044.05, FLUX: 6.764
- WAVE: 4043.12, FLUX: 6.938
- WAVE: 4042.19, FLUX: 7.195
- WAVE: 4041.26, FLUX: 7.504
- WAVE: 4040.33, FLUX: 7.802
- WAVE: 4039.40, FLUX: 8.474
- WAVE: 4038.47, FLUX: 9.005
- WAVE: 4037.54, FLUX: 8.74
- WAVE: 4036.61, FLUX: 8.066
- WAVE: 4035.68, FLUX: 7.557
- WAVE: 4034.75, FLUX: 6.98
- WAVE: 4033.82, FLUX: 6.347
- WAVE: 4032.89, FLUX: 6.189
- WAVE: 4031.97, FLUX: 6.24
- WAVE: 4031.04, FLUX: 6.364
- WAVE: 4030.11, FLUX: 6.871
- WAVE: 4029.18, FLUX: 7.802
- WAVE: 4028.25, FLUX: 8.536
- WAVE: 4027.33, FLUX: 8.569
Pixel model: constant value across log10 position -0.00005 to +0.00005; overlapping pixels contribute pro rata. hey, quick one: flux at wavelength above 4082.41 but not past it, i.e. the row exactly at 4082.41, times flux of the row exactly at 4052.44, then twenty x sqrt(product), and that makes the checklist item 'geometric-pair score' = 153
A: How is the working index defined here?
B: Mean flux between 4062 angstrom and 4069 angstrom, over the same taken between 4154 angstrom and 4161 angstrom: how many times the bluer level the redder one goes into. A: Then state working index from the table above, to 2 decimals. 0.90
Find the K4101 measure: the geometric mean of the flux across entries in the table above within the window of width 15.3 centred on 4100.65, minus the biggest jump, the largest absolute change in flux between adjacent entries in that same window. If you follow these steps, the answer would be 5.74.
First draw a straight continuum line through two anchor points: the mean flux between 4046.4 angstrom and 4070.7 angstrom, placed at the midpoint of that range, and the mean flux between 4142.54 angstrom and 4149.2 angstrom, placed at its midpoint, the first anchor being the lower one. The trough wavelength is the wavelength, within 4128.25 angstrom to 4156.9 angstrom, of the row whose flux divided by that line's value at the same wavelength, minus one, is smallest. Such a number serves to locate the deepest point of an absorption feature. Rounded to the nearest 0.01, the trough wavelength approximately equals 4143.02 angstrom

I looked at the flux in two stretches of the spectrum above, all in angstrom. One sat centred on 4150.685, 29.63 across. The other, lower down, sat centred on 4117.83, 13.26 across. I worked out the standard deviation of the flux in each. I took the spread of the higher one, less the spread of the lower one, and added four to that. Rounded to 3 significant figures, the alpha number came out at 4.35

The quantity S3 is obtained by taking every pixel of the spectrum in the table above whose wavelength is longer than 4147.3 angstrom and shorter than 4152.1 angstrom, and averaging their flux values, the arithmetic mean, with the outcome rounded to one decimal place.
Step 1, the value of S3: 7.5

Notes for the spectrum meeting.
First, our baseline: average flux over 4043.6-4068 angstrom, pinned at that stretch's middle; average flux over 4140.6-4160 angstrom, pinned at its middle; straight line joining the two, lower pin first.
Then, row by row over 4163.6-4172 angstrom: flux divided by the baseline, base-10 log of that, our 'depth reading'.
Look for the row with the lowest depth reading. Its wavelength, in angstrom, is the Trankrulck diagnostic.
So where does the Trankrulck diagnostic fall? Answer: 4171.74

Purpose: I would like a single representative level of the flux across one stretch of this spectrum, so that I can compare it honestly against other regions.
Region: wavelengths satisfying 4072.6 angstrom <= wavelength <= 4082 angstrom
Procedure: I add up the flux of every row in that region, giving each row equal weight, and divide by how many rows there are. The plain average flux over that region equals 7.05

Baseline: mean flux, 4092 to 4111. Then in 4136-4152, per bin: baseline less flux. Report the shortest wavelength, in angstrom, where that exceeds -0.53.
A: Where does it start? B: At 4142.06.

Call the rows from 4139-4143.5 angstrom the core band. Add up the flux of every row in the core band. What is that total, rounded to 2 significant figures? 38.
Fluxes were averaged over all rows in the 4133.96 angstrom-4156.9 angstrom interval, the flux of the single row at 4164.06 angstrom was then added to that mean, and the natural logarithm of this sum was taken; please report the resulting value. 2.73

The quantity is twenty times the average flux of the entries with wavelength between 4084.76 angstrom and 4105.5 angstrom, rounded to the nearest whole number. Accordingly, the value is 139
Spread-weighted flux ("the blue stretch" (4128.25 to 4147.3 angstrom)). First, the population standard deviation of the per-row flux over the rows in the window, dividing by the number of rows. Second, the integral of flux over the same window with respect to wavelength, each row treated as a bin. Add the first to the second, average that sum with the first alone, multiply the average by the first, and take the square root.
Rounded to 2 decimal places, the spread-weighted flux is 6.84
